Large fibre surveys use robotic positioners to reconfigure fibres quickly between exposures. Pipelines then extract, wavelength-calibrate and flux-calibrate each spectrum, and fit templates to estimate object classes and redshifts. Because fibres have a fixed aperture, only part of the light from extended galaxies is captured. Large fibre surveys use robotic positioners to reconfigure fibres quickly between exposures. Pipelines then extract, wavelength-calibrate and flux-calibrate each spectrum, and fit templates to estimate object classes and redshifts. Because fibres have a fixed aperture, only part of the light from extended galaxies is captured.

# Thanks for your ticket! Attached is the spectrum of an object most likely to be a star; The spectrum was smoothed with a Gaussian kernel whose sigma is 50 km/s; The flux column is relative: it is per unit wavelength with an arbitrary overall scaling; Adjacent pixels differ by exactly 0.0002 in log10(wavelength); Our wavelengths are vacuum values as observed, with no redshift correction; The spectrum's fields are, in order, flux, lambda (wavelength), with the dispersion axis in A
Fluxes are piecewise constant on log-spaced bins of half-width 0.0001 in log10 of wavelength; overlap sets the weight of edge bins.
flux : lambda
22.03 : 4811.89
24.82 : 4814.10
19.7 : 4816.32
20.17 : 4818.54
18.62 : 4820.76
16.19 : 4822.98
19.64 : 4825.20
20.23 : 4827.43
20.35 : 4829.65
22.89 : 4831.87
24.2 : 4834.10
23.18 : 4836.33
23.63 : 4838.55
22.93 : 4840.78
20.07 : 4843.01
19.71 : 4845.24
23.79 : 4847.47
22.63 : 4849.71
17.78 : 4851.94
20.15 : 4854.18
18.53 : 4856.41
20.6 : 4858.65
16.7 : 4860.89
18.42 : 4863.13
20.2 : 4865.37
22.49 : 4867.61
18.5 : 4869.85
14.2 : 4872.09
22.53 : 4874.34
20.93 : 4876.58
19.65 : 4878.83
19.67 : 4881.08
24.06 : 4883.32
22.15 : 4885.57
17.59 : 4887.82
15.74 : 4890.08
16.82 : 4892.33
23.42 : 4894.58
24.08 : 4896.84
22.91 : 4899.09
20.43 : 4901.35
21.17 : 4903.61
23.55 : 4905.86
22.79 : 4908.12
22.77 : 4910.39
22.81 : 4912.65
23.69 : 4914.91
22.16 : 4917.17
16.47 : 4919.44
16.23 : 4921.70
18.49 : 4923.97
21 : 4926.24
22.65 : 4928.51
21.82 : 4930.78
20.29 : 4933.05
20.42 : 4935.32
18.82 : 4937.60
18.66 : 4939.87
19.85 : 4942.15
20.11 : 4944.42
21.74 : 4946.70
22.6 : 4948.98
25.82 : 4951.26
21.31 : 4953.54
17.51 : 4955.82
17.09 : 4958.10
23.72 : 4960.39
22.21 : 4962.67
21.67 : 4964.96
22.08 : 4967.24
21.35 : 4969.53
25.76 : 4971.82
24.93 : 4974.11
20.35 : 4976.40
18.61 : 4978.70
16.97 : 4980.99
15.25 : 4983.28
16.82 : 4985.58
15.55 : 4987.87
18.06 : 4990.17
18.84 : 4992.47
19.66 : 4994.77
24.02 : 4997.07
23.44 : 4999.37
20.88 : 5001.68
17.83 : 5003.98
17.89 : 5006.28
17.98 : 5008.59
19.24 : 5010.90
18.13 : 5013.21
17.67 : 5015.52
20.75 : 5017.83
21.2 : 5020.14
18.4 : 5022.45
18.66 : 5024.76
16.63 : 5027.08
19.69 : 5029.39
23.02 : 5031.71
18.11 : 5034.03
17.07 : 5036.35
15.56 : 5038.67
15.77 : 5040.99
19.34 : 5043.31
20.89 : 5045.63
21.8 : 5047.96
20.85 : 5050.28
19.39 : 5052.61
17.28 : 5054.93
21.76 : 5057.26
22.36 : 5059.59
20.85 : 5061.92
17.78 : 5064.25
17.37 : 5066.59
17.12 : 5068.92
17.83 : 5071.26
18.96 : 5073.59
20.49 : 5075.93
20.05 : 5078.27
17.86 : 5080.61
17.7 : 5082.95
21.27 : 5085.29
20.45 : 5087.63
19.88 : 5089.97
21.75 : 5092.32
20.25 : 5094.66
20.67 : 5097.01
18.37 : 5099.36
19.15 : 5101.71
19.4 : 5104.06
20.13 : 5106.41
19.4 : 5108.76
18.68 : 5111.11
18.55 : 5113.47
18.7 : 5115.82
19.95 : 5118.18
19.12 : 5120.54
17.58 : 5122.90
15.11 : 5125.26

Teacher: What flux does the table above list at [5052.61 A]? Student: 19.39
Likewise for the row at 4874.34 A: 22.53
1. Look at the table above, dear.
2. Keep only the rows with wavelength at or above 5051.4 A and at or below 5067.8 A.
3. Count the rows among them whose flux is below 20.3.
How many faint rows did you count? 4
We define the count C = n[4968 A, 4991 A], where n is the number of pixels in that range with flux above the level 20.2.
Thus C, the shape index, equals 4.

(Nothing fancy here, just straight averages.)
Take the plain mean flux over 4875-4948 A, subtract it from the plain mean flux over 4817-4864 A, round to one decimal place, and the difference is -0.2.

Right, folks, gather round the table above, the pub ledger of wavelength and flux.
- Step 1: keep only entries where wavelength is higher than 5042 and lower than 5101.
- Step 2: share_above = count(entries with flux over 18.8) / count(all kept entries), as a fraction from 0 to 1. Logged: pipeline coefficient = 0.68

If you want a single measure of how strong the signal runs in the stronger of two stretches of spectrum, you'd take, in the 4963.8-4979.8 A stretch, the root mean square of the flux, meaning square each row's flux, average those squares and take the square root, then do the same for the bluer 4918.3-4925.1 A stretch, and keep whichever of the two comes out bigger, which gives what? 22.2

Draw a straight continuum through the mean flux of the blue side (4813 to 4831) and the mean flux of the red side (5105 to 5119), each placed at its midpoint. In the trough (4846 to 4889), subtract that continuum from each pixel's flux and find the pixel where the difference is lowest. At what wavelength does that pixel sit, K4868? 4872.09 A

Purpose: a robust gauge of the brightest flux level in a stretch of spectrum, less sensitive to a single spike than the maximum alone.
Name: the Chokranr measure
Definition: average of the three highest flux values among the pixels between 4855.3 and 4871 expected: 21.1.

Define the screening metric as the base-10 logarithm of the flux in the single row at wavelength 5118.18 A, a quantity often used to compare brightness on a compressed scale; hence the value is 1.30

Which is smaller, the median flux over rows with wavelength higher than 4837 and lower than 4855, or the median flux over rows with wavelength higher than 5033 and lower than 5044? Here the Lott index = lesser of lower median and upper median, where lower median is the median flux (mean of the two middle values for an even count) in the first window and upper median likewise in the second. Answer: 17.1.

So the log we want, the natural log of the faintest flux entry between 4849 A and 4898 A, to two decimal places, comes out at 2.65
